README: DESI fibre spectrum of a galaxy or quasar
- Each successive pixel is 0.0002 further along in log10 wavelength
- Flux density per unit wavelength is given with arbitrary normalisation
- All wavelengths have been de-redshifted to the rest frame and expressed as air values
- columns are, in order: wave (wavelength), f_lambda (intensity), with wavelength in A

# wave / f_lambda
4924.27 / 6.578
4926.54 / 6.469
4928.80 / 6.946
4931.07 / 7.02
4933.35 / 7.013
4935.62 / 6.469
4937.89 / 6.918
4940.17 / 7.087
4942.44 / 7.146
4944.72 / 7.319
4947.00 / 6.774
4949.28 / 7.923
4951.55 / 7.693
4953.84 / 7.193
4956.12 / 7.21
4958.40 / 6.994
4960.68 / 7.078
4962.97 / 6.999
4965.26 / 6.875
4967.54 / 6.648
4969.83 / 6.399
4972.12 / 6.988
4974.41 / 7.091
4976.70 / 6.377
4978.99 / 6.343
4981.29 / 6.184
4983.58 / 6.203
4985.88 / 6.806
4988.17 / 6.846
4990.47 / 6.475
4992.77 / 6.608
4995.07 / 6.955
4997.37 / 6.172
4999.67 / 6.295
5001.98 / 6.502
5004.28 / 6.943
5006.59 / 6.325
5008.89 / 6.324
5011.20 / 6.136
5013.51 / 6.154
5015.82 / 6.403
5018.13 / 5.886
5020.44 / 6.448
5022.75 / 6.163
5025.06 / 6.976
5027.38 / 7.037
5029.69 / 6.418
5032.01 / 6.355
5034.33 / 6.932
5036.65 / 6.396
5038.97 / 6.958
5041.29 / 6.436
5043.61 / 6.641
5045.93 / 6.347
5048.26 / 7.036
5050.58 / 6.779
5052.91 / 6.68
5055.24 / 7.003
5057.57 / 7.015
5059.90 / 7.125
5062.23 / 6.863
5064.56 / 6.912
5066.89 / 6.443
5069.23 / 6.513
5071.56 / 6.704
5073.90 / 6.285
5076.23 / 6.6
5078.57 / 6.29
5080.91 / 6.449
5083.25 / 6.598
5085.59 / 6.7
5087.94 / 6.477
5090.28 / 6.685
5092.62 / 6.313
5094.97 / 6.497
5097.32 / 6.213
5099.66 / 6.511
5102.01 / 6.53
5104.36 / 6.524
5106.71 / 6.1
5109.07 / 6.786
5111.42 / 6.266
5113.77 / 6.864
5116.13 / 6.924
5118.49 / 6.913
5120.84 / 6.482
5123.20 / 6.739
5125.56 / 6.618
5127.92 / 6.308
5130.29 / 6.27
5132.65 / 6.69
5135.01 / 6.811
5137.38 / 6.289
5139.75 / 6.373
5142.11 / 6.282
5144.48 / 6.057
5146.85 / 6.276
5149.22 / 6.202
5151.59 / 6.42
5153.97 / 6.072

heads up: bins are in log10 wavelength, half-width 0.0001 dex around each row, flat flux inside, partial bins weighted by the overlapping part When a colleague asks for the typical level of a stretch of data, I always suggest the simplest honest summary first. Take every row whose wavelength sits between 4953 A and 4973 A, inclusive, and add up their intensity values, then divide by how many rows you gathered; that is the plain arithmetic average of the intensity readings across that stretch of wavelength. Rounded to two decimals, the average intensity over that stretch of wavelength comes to 6.93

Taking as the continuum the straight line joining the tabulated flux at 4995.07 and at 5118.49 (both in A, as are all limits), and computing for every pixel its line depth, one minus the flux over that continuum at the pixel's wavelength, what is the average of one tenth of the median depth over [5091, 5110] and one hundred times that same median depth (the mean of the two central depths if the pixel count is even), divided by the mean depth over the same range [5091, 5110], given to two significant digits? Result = 43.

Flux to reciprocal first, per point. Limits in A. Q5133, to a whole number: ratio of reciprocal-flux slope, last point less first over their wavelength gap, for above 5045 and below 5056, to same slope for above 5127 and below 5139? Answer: -31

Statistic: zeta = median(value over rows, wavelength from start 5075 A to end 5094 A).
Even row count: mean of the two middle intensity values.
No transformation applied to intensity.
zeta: 6.5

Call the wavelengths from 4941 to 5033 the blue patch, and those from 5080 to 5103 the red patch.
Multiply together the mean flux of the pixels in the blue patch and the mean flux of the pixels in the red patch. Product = 43.5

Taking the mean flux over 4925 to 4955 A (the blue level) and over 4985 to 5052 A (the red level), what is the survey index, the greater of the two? 7.07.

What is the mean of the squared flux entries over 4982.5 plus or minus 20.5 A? 43.6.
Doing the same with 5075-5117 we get 42.5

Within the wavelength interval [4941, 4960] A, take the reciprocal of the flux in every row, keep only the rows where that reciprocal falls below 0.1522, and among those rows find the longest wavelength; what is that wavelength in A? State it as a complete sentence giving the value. 4958.40 A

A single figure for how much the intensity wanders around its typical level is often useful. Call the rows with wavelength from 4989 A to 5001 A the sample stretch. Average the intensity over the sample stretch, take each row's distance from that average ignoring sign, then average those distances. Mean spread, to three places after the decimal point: 0.224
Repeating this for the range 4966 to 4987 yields 0.287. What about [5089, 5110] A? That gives 0.169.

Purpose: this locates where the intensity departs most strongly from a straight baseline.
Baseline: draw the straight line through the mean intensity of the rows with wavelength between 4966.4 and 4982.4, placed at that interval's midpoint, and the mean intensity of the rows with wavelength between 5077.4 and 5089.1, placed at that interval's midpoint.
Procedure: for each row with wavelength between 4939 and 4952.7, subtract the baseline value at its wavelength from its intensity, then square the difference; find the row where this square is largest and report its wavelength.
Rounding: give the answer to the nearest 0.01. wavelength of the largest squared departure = 4949.28 A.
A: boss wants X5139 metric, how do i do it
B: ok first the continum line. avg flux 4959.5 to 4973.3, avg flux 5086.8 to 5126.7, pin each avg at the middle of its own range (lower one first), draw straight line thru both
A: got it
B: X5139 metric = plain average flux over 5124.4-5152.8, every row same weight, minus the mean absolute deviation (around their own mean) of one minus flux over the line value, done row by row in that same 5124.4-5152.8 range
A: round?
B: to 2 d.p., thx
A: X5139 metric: 6.36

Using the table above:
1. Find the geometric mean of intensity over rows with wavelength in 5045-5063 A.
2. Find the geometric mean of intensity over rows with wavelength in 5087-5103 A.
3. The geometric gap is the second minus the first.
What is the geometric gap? -0.39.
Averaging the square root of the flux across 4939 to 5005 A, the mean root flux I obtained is 2.61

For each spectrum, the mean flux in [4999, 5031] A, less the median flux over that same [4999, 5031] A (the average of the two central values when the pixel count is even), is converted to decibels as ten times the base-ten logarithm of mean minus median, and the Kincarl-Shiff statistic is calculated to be -12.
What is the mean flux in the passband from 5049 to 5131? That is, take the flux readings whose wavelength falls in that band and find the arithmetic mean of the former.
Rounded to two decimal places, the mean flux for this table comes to 6.60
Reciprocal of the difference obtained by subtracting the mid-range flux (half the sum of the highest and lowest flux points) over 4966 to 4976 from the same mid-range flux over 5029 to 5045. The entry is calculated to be -11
